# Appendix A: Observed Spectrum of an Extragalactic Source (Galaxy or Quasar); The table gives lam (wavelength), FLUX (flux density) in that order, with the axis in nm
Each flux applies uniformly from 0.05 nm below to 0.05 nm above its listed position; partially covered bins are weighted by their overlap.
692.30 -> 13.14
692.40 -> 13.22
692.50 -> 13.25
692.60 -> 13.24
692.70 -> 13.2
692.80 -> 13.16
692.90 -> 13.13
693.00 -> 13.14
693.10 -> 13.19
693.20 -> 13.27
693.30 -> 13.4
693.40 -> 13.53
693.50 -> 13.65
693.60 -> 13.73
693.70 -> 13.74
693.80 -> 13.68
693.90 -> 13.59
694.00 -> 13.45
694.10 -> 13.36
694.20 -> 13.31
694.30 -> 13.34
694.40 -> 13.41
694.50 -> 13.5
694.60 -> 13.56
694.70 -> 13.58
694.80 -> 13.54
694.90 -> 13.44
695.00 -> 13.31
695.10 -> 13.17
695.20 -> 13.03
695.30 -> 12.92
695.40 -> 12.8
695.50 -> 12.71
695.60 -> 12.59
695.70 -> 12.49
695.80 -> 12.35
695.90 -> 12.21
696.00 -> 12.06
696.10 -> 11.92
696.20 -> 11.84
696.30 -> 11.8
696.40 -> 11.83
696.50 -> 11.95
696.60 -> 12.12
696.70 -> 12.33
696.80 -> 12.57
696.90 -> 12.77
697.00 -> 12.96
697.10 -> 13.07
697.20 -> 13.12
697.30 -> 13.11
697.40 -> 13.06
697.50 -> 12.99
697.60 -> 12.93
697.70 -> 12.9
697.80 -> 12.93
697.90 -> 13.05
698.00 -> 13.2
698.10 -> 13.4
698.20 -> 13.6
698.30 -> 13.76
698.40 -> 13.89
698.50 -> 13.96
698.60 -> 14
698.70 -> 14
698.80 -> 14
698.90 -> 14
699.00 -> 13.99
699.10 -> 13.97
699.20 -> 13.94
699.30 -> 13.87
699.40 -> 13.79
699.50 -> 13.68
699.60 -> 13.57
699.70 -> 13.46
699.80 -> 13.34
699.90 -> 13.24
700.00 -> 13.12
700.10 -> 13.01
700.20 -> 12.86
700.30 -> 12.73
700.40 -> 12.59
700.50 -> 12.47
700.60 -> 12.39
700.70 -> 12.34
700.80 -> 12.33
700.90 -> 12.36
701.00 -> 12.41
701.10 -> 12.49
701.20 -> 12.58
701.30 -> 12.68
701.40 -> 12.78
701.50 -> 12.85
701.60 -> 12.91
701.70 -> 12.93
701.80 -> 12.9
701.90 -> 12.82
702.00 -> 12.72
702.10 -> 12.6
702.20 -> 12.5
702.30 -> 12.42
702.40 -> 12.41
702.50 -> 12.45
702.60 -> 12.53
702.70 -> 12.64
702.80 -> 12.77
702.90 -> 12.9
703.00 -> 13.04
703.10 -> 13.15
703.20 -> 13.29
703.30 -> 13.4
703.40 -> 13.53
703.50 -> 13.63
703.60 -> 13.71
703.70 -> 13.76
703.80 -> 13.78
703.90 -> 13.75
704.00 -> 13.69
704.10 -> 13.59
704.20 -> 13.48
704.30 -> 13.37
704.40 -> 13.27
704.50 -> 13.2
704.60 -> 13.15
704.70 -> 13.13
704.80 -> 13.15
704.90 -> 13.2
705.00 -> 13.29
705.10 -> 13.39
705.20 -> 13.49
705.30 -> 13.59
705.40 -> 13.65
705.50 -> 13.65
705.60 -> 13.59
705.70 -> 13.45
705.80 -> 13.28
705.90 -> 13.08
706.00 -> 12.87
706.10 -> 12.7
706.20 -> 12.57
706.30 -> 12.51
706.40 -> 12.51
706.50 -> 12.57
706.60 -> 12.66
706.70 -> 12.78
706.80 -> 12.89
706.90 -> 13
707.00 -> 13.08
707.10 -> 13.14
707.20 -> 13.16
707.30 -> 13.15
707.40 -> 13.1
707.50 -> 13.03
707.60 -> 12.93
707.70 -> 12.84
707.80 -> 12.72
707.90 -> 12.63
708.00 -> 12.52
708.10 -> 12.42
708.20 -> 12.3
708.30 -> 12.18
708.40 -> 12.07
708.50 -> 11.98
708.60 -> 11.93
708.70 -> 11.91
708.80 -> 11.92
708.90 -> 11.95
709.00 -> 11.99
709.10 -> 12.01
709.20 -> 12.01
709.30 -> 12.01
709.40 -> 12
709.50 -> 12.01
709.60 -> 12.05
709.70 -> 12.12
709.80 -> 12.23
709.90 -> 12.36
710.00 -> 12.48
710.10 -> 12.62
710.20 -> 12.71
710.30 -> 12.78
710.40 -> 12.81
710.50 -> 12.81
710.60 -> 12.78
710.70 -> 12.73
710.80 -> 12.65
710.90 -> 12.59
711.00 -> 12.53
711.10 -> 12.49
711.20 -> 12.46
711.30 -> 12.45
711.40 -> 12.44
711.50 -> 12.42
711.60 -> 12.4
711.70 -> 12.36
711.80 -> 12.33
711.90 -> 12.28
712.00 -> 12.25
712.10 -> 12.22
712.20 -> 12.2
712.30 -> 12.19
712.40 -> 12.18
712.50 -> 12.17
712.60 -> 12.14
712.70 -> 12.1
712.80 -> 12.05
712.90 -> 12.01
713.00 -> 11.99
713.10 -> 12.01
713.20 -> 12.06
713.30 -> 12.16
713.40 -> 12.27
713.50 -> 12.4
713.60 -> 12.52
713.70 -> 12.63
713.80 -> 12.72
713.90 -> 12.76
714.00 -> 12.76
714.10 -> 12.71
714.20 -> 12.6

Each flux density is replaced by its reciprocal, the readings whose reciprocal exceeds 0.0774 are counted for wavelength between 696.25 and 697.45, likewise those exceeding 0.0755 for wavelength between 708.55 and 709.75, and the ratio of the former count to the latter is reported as 0.6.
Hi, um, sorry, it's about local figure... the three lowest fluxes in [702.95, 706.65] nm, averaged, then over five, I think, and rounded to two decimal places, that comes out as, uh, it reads 2.51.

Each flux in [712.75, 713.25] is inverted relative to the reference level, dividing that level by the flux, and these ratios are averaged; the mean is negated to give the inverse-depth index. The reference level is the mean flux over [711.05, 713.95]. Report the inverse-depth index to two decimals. -1.02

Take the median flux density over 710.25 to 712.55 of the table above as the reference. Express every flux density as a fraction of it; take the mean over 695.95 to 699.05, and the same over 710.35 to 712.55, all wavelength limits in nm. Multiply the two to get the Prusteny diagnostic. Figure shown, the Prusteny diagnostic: 1.05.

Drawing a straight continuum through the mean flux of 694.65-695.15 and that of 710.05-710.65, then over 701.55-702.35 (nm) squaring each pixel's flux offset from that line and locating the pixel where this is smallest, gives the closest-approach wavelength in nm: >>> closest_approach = 701.70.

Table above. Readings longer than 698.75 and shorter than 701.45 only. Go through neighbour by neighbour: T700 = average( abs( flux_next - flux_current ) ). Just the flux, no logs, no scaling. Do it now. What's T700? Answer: 0.082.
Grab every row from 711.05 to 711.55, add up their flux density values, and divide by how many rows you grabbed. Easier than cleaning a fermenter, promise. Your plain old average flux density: 12.5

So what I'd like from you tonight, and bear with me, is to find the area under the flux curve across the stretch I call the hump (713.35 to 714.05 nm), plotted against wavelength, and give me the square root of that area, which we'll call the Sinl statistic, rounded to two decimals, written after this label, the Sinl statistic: 2.97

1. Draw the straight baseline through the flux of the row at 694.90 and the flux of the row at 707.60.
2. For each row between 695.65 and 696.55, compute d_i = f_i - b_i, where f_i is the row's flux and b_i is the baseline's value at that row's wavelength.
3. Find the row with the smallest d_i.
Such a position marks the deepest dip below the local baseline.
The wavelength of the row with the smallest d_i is 696.30 nm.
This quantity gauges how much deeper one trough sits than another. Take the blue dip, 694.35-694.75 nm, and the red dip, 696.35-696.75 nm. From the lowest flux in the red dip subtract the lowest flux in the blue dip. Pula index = -1.6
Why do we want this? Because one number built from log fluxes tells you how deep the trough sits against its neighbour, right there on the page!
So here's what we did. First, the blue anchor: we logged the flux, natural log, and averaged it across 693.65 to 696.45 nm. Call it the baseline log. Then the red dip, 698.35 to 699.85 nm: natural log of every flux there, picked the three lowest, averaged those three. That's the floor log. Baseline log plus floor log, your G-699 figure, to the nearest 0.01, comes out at 5.16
